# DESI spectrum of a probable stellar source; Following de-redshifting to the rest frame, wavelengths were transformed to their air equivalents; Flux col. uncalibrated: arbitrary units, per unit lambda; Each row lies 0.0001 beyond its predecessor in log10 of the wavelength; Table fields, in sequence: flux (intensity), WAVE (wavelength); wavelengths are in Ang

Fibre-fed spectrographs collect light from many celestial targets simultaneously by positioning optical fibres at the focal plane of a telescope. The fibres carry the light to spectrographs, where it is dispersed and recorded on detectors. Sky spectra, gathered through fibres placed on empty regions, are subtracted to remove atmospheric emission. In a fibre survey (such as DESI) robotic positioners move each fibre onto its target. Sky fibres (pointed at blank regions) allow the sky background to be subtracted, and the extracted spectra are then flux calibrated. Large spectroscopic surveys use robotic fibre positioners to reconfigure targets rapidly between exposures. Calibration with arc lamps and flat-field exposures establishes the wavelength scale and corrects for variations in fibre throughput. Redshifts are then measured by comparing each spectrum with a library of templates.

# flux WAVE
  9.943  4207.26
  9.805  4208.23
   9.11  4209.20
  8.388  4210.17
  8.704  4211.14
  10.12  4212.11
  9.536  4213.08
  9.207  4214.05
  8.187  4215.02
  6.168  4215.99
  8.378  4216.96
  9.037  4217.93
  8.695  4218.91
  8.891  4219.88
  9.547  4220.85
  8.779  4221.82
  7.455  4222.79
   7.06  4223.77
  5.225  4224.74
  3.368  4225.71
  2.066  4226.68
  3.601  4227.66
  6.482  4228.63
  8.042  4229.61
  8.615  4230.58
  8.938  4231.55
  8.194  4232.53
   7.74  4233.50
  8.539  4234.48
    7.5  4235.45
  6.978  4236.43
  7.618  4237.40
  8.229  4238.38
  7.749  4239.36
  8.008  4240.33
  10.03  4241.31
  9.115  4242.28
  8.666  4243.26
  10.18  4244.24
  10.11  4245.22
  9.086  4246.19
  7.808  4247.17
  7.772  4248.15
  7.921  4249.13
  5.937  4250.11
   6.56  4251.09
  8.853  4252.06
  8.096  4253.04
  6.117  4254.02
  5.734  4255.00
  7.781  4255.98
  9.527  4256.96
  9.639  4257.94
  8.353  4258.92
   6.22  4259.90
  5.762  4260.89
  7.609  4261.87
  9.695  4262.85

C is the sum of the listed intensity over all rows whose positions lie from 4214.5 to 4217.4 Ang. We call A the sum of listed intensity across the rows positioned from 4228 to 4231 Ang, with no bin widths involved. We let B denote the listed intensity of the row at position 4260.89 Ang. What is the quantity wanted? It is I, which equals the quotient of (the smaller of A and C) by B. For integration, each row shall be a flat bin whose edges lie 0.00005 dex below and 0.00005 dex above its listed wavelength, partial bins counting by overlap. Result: 3.9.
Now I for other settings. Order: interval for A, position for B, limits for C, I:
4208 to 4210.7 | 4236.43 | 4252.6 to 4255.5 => 2.9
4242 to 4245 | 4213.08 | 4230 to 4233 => 2.7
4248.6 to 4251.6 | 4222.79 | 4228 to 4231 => 2.7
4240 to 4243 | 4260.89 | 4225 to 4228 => 1.6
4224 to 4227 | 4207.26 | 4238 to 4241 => 1.1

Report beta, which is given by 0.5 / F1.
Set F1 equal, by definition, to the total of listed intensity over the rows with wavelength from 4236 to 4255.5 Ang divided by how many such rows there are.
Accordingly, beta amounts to 0.0623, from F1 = 8.03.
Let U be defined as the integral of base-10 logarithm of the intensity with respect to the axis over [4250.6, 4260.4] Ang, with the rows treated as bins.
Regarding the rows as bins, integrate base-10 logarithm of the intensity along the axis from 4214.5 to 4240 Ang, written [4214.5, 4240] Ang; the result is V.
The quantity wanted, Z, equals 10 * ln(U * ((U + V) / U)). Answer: 34.1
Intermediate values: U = 8.6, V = 22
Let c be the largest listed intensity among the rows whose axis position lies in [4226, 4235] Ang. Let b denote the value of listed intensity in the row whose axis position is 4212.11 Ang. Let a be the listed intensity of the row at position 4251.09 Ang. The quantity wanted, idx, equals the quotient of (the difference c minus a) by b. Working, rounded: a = 6.56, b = 10.12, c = 8.938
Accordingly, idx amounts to 0.23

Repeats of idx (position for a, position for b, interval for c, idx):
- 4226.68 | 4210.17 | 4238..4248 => 0.97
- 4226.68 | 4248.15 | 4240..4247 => 1.04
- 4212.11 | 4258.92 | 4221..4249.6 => 0.01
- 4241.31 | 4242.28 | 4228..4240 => -0.12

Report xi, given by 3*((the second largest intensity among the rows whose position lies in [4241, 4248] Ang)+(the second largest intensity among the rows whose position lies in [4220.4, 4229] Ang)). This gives 57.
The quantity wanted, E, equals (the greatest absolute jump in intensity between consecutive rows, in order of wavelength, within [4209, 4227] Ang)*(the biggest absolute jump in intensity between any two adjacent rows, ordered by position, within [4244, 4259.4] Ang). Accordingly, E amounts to 5.1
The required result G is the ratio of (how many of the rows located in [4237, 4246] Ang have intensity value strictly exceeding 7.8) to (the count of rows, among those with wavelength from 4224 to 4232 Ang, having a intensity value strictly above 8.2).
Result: 3.5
